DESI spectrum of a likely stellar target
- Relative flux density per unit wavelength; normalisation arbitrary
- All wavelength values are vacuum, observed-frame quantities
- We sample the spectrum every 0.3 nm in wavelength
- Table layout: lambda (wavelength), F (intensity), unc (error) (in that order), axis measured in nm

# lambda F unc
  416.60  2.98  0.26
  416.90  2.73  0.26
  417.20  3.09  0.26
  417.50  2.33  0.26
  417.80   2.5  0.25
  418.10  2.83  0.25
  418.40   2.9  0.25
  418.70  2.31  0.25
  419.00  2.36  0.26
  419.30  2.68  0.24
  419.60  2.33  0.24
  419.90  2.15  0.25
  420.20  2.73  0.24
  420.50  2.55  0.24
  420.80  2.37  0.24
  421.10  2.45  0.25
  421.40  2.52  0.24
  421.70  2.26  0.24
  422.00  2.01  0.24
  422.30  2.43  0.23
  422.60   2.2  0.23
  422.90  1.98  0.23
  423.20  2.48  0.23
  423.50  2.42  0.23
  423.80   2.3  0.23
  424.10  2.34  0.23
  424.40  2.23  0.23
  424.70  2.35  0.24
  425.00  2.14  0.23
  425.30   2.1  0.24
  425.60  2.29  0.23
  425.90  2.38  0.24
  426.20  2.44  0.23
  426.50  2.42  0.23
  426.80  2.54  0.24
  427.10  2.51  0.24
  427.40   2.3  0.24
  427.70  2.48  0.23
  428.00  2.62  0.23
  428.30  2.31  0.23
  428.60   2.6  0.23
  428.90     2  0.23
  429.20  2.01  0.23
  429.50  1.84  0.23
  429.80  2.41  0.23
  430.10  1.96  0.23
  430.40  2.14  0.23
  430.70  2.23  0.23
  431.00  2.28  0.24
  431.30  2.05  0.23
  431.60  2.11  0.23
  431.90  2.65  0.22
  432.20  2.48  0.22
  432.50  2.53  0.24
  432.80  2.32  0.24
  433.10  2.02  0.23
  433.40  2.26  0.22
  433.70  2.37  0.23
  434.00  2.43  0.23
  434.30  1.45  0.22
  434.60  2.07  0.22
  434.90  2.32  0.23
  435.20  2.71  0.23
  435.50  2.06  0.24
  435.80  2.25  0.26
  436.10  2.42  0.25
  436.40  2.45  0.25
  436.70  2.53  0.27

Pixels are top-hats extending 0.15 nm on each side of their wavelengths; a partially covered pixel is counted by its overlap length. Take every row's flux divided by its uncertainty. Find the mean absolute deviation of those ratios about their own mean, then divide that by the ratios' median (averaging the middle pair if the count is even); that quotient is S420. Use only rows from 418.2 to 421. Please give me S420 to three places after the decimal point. 0.095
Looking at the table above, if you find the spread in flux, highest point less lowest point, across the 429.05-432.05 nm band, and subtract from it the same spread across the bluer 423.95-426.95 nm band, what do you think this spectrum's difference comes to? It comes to 0.4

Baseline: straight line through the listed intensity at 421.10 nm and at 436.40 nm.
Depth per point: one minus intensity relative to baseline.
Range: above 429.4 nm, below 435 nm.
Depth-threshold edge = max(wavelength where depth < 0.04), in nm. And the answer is 434.00 nm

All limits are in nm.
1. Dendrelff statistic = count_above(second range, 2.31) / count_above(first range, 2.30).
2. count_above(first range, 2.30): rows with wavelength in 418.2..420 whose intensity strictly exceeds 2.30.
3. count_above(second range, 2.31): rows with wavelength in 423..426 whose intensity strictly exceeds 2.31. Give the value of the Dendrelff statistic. 1.00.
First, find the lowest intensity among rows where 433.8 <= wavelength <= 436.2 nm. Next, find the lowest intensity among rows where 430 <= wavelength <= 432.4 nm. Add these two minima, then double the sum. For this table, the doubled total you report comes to 6.8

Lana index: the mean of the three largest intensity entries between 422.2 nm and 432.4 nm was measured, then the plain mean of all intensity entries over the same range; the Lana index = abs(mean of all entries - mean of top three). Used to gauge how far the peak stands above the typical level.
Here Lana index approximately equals 0.33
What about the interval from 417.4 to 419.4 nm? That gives 0.24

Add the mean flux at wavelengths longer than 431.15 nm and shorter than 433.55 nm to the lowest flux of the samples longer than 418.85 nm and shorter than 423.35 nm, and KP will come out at 4.28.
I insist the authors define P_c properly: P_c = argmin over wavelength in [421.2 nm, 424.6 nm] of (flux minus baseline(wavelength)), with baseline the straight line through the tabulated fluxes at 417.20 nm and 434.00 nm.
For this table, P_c 422.00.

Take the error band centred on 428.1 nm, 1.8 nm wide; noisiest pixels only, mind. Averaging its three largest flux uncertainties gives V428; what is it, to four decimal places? 0.2333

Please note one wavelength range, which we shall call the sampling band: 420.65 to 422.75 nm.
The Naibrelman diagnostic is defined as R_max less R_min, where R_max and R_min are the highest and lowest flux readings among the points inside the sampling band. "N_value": 0.51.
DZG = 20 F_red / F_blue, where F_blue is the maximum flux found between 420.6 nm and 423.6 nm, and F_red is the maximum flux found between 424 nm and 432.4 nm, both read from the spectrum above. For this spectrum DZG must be 21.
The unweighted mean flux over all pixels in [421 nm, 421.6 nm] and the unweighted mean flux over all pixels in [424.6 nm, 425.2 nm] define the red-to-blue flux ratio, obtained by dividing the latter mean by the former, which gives 0.90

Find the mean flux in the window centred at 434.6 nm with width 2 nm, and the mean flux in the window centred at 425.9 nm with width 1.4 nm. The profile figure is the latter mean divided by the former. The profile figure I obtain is 1.06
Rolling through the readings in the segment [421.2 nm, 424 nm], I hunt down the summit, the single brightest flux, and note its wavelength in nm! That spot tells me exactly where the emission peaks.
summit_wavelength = 421.40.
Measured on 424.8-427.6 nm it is 426.80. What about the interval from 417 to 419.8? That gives 417.20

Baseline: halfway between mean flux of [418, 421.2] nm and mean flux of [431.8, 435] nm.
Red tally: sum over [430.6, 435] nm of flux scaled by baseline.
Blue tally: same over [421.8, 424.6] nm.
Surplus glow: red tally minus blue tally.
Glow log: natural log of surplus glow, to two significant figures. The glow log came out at 1.7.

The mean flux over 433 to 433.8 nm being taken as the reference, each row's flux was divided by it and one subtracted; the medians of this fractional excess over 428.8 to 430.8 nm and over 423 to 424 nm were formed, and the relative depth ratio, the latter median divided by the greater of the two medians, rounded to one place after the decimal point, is 1.0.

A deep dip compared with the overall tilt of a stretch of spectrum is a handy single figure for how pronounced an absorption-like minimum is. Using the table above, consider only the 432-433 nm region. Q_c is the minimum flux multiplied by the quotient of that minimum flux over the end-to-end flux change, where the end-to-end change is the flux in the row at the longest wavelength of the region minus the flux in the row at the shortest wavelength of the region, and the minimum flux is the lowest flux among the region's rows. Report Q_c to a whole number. -34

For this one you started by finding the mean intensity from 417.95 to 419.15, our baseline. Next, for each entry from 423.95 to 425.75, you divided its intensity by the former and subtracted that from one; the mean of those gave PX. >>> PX 0.138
